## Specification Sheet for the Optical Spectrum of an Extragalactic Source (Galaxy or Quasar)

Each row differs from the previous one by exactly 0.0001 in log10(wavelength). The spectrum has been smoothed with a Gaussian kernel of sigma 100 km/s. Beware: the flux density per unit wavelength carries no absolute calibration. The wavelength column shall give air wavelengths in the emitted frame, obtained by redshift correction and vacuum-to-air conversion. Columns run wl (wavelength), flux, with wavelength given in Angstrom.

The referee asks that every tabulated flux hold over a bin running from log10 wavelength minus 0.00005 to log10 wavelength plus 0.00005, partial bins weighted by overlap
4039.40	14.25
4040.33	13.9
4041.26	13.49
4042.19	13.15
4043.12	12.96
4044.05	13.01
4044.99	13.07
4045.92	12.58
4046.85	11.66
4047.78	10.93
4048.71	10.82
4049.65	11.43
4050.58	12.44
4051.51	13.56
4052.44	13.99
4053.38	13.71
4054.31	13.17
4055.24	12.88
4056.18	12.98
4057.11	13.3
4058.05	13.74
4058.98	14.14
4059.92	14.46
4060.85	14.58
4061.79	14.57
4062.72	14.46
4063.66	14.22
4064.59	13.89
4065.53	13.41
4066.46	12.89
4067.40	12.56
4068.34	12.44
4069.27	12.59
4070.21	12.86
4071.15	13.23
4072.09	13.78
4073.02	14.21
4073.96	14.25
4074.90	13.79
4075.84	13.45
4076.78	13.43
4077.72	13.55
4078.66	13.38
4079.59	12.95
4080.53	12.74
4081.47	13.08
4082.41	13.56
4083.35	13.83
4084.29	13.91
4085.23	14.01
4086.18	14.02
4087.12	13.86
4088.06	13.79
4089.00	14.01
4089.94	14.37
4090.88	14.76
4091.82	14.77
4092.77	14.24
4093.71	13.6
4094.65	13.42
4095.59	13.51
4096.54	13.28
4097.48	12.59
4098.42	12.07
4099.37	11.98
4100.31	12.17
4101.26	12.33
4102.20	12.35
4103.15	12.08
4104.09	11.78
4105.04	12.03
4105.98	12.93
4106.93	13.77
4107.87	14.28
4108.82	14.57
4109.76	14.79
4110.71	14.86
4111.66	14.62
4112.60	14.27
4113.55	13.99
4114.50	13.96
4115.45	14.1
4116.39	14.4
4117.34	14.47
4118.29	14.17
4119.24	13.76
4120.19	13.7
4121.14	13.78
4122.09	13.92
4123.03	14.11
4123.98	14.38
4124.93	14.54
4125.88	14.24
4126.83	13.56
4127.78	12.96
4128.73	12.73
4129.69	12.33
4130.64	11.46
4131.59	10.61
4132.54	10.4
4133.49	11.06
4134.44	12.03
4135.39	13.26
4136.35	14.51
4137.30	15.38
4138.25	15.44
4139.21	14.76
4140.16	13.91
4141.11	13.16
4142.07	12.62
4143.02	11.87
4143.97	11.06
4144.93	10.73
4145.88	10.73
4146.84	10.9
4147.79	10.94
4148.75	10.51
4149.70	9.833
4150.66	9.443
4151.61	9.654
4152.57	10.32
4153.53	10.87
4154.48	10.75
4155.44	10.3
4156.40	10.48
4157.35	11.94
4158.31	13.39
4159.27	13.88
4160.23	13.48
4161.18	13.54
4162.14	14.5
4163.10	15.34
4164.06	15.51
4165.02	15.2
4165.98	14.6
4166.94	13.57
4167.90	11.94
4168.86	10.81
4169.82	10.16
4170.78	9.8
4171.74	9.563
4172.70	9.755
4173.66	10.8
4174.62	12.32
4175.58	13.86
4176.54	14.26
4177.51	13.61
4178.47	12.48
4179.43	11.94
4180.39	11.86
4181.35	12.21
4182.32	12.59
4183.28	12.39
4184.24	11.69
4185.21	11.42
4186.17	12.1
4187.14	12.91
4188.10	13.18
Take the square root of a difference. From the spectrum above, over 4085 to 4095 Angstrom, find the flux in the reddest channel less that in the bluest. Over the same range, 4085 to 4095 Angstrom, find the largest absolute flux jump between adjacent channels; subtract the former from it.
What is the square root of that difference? 1.11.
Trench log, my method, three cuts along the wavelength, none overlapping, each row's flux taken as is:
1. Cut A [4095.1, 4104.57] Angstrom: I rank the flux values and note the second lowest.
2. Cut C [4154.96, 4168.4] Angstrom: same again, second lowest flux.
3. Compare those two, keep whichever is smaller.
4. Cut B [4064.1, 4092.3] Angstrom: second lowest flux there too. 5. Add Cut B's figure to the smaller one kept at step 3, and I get 23.0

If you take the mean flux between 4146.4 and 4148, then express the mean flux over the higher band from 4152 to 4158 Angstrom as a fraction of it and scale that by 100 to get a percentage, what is 99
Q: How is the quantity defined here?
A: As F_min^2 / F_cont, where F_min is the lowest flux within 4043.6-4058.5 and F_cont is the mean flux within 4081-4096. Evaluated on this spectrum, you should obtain 8.4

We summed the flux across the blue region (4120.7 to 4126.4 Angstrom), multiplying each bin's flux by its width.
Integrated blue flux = 81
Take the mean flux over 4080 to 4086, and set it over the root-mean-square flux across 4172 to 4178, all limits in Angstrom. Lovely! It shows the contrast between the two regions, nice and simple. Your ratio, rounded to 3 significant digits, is 1.08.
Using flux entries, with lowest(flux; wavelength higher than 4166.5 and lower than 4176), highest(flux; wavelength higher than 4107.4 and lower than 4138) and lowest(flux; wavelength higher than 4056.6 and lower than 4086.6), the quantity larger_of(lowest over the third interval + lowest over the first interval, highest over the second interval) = 22.0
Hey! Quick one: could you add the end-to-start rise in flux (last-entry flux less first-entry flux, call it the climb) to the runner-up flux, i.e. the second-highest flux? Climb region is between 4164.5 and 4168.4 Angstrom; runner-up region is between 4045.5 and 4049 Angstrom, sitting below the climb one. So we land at 8.4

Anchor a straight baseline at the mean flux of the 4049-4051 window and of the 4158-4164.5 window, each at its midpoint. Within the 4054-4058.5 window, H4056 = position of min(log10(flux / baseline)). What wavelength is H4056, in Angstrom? 4055.24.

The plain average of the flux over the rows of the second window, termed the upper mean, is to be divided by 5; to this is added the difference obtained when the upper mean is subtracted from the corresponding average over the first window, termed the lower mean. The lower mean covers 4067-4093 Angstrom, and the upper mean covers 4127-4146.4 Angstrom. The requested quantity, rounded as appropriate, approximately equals 3.6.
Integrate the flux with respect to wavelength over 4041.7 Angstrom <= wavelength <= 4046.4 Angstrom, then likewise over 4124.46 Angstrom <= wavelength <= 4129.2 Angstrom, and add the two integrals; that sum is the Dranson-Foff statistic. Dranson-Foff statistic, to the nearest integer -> 125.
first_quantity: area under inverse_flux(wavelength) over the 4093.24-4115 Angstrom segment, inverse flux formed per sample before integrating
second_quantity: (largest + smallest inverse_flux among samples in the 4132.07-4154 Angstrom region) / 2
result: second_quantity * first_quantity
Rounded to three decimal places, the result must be 0.141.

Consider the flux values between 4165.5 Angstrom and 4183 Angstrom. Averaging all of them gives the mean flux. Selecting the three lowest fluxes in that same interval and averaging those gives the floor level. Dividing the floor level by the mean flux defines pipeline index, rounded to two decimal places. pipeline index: 0.81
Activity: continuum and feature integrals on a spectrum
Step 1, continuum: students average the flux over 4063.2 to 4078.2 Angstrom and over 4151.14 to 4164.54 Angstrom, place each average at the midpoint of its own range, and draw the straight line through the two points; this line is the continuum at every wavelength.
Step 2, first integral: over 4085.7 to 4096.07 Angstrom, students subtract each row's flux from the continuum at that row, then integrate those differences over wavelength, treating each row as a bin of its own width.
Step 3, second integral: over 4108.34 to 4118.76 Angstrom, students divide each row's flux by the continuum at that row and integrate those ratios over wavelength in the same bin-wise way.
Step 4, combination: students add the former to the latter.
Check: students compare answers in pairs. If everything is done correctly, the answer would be 2.8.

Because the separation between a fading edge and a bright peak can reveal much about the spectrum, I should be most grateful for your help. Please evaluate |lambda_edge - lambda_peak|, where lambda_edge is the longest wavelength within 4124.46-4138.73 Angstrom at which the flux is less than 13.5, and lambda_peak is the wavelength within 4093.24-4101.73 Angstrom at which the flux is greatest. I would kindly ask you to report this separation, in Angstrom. 41.7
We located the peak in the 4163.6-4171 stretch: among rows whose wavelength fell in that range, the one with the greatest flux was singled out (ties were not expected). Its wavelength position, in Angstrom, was 4164.06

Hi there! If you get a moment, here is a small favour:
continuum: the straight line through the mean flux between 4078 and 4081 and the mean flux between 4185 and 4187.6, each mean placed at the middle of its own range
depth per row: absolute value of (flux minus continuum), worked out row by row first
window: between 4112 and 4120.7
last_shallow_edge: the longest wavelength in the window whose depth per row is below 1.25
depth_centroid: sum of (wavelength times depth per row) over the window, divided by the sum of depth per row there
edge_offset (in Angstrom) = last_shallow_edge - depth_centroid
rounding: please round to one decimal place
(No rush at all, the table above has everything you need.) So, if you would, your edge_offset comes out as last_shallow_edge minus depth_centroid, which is 3.9 Angstrom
